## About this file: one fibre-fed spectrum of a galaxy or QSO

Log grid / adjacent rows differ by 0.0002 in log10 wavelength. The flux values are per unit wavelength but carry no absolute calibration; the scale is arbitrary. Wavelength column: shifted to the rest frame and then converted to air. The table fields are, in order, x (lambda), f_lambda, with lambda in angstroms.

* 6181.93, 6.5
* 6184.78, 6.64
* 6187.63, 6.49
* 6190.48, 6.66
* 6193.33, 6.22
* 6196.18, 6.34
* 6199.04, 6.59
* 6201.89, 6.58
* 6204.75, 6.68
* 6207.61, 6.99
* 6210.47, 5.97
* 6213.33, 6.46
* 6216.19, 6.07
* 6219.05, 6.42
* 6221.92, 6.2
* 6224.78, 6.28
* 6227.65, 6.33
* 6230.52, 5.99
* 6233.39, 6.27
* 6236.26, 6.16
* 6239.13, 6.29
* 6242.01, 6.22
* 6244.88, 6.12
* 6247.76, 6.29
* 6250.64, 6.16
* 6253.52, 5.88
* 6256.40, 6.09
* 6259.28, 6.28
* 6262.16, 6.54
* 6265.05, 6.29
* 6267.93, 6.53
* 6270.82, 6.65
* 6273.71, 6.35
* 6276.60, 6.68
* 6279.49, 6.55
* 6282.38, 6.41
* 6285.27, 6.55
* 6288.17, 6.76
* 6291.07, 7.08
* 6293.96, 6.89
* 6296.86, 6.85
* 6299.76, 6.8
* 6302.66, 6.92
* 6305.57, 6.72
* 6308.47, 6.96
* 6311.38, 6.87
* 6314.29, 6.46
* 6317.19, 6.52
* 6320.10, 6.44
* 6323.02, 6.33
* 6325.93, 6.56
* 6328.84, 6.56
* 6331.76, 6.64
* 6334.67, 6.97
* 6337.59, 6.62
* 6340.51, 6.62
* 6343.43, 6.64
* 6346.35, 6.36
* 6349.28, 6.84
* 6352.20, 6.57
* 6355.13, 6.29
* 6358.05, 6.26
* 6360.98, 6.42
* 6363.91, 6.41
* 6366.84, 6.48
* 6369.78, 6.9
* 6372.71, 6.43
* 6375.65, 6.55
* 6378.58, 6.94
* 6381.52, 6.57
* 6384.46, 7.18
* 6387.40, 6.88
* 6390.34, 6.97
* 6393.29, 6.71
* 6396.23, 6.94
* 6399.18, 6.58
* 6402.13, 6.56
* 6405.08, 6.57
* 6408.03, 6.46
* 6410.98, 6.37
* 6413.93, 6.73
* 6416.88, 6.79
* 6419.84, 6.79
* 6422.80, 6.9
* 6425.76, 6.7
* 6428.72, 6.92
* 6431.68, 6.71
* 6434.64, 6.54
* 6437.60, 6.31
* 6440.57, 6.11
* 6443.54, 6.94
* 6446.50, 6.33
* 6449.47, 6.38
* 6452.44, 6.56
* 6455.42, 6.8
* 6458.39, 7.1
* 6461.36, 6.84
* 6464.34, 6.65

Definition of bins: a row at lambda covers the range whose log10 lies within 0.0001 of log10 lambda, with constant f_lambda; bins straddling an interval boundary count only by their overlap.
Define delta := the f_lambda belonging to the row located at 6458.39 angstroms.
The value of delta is 7.1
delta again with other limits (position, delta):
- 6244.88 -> 6.12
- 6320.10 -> 6.44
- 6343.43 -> 6.64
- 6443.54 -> 6.94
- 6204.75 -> 6.68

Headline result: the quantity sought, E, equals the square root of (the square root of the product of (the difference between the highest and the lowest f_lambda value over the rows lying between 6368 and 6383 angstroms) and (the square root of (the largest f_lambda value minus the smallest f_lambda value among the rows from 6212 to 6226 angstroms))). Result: 0.75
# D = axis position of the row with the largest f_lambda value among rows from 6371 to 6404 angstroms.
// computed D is 6384.46 angstroms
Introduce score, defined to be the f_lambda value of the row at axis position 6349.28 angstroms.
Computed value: 6.84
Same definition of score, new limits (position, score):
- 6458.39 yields 7.1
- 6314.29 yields 6.46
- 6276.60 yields 6.68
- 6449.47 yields 6.38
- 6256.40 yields 6.09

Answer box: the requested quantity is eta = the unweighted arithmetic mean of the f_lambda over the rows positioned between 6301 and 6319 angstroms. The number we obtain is 6.74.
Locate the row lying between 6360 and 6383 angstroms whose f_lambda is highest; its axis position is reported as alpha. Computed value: 6378.58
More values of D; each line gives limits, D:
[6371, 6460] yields 6384.46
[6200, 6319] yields 6291.07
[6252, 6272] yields 6270.82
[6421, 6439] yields 6428.72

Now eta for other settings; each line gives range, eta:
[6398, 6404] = 6.57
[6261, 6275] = 6.47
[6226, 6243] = 6.21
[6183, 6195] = 6.50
